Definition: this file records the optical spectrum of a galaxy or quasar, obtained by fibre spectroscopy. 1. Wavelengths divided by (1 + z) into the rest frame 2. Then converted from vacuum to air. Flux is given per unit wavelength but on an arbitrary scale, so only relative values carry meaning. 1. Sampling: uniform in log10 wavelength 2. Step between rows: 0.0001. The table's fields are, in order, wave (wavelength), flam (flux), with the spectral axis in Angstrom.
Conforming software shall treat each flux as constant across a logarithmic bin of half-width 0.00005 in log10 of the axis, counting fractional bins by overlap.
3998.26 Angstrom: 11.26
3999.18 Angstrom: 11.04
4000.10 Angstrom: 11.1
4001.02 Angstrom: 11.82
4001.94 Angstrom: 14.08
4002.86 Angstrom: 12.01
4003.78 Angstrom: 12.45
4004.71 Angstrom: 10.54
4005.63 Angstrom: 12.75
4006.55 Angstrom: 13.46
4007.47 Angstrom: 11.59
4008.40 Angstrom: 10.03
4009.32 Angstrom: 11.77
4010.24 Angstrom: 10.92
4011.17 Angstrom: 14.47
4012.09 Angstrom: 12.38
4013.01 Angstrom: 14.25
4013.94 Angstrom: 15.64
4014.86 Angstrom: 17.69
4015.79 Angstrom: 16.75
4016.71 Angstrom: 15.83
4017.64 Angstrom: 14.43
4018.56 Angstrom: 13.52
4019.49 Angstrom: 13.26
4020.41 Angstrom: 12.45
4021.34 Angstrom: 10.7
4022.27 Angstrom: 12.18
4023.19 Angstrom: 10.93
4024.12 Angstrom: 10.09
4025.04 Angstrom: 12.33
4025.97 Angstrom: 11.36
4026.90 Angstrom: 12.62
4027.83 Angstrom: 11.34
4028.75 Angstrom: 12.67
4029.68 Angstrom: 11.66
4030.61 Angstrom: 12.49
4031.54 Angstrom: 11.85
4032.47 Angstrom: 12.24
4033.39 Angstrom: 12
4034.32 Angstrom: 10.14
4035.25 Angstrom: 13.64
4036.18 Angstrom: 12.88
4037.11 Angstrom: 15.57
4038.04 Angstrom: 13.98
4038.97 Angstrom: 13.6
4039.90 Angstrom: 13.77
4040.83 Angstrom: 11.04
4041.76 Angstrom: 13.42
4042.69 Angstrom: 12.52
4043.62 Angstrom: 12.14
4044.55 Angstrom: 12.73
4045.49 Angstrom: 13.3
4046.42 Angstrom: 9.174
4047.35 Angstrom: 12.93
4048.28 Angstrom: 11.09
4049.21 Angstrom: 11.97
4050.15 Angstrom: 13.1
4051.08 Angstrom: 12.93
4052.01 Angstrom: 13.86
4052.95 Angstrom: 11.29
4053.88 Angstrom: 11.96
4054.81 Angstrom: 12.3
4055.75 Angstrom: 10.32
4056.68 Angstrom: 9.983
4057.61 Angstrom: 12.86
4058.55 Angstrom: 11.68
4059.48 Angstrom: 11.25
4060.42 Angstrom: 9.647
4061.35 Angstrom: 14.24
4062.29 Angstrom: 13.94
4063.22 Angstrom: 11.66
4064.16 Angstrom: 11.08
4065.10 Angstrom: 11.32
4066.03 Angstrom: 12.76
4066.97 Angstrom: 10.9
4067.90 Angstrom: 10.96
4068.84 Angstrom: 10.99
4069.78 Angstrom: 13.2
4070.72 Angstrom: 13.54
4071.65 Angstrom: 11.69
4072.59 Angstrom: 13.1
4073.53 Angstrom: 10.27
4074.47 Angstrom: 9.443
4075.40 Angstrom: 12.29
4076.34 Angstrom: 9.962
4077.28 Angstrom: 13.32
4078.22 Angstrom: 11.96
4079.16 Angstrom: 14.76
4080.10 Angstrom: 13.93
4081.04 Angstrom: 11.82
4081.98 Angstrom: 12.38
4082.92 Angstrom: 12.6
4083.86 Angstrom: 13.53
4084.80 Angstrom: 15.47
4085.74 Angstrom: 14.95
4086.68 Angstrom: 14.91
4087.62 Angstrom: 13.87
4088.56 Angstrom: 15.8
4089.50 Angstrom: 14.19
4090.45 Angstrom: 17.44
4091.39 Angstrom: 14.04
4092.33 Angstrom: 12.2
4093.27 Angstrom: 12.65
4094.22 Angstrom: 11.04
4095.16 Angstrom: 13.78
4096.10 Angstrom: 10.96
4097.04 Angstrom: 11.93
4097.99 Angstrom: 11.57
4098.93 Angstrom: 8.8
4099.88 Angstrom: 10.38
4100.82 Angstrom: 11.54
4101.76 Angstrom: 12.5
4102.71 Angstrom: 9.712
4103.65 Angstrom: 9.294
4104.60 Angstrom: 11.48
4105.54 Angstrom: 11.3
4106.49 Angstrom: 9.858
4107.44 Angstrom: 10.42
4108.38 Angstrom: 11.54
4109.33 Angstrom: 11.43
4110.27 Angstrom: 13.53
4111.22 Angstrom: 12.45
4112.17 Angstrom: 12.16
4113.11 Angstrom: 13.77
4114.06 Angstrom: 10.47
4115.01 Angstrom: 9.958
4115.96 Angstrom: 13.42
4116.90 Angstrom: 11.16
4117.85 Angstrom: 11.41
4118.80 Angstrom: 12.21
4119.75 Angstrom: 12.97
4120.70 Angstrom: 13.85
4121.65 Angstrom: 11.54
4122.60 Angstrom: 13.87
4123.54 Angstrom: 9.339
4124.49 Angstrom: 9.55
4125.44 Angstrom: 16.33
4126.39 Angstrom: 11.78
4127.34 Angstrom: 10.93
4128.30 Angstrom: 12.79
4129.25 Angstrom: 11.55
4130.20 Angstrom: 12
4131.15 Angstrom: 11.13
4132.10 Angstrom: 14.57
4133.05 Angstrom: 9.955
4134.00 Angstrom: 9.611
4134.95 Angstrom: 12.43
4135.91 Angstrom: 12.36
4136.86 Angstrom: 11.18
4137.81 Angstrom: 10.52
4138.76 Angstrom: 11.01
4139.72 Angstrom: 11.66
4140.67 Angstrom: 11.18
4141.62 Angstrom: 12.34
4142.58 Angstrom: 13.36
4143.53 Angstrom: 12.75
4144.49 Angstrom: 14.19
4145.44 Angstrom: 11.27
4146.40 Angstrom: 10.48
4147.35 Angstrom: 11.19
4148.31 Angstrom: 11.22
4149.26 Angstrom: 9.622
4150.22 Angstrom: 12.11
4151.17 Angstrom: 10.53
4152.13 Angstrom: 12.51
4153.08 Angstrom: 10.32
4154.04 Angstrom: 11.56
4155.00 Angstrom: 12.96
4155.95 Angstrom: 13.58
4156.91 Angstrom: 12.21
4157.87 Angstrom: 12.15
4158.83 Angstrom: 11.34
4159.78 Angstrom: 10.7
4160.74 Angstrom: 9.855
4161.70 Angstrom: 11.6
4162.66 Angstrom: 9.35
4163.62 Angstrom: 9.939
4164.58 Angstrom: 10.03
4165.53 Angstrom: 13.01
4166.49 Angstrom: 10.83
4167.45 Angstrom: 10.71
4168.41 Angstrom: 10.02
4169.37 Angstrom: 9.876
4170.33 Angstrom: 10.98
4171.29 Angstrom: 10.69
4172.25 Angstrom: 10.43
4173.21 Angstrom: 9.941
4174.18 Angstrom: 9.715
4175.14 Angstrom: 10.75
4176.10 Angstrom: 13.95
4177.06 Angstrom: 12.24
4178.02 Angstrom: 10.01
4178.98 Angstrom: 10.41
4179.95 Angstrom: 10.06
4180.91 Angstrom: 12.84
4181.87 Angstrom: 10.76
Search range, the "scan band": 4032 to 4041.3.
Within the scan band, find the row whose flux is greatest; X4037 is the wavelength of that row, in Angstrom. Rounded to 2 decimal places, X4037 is 4037.11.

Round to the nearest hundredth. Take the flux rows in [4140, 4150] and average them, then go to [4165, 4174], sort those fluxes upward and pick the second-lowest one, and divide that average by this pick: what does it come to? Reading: 1.18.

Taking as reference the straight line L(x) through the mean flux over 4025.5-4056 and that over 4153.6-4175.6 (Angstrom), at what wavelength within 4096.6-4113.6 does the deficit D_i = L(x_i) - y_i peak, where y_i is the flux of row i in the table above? 4098.93 Angstrom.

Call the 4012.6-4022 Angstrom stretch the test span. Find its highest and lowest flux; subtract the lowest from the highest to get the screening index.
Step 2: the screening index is 7.0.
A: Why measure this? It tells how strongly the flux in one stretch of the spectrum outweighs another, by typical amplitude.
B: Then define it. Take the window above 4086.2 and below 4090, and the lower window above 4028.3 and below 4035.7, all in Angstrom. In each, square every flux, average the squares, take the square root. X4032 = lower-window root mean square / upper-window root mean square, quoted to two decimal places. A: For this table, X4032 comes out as 0.82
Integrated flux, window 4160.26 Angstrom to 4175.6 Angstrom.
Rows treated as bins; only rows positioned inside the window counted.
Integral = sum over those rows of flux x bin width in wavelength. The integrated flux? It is 161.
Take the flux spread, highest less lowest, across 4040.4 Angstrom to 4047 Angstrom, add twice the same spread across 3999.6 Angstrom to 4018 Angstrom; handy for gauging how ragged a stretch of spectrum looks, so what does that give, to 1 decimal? 19.6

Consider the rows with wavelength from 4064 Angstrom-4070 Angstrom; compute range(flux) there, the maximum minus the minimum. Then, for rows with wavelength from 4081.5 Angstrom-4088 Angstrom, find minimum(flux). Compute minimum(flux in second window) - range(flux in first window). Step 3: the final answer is 10.1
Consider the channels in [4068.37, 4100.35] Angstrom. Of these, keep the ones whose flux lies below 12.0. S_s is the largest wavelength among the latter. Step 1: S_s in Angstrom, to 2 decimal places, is 4099.88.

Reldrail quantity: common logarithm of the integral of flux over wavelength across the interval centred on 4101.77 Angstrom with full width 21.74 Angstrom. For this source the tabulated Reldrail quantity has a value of 2.40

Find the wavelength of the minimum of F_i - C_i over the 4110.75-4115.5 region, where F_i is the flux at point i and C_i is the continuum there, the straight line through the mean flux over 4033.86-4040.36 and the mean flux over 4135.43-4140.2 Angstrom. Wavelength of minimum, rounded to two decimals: 4115.01 Angstrom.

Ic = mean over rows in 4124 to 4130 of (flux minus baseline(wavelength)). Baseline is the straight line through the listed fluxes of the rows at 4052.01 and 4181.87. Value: 0.1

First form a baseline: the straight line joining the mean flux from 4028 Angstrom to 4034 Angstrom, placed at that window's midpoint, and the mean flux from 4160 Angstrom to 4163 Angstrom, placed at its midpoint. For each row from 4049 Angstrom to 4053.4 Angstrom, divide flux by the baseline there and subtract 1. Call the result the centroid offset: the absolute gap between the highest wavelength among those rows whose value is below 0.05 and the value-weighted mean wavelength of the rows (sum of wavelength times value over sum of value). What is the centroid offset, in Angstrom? 2.0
